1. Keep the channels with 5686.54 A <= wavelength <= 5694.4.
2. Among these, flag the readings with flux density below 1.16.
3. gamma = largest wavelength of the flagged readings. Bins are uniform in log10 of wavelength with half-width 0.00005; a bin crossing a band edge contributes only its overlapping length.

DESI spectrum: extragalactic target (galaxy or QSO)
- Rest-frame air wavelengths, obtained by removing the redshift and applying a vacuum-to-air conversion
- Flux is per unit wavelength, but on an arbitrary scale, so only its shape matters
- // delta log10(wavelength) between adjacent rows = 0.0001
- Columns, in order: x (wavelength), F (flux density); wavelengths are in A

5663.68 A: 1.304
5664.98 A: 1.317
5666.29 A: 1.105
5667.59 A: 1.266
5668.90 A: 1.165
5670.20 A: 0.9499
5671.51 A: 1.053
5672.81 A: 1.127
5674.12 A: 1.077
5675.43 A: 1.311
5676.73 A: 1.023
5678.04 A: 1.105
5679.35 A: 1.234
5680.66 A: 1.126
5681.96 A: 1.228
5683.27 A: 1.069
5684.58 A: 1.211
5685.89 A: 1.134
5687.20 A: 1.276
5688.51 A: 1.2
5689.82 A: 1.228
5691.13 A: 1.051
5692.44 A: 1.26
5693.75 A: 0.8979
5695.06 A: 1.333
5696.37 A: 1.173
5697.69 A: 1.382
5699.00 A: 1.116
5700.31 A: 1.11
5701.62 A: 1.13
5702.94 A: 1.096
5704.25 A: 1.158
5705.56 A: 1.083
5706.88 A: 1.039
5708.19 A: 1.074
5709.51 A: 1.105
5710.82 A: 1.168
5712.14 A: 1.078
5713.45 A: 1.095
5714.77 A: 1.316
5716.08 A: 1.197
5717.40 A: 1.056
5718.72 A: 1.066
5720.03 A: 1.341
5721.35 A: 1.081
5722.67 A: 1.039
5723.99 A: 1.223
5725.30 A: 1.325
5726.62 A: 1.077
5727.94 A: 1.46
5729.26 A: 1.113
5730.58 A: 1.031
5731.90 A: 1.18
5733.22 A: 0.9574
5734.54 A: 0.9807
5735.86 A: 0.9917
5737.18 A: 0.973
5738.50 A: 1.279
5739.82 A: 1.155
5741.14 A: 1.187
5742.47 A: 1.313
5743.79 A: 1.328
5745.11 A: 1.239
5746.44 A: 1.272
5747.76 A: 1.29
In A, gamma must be 5693.75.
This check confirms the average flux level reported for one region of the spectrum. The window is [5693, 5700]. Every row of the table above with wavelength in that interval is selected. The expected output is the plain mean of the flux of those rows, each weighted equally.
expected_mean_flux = 1.18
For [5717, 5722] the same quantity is 1.14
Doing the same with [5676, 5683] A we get 1.14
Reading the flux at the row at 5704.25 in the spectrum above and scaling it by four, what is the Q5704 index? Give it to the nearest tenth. 4.6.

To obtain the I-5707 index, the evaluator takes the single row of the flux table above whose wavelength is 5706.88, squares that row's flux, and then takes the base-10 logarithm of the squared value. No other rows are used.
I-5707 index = 0.03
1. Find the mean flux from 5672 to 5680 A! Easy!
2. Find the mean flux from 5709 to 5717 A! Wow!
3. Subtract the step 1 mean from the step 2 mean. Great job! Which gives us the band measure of 0.01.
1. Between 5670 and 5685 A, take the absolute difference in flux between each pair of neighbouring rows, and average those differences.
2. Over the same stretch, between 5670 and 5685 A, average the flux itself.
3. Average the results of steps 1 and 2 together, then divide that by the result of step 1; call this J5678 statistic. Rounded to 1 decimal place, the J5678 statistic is 4.7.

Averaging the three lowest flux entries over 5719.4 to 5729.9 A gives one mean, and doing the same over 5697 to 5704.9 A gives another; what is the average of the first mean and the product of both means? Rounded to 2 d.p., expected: 1.12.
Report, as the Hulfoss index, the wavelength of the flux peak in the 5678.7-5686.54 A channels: 5679.35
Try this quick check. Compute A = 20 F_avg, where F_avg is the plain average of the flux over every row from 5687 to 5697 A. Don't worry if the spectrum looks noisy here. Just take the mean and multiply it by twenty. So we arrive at 23.5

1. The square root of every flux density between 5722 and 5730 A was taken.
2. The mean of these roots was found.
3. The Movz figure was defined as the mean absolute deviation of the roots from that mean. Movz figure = 0.059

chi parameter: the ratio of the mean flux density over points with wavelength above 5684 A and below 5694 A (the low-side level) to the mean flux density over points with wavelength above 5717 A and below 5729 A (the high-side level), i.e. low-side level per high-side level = 0.98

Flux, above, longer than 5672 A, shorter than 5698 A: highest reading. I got 1.382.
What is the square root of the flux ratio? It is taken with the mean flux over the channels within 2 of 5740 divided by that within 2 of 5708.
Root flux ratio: 1.06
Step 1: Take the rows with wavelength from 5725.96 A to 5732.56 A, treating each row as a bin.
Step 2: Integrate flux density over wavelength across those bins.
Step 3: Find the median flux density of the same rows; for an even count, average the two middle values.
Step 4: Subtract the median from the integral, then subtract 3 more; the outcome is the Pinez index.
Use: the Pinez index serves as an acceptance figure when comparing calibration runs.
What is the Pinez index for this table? 3.62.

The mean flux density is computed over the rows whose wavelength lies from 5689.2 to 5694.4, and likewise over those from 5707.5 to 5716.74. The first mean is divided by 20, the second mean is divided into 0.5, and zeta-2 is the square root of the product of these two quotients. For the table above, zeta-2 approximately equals 0.155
